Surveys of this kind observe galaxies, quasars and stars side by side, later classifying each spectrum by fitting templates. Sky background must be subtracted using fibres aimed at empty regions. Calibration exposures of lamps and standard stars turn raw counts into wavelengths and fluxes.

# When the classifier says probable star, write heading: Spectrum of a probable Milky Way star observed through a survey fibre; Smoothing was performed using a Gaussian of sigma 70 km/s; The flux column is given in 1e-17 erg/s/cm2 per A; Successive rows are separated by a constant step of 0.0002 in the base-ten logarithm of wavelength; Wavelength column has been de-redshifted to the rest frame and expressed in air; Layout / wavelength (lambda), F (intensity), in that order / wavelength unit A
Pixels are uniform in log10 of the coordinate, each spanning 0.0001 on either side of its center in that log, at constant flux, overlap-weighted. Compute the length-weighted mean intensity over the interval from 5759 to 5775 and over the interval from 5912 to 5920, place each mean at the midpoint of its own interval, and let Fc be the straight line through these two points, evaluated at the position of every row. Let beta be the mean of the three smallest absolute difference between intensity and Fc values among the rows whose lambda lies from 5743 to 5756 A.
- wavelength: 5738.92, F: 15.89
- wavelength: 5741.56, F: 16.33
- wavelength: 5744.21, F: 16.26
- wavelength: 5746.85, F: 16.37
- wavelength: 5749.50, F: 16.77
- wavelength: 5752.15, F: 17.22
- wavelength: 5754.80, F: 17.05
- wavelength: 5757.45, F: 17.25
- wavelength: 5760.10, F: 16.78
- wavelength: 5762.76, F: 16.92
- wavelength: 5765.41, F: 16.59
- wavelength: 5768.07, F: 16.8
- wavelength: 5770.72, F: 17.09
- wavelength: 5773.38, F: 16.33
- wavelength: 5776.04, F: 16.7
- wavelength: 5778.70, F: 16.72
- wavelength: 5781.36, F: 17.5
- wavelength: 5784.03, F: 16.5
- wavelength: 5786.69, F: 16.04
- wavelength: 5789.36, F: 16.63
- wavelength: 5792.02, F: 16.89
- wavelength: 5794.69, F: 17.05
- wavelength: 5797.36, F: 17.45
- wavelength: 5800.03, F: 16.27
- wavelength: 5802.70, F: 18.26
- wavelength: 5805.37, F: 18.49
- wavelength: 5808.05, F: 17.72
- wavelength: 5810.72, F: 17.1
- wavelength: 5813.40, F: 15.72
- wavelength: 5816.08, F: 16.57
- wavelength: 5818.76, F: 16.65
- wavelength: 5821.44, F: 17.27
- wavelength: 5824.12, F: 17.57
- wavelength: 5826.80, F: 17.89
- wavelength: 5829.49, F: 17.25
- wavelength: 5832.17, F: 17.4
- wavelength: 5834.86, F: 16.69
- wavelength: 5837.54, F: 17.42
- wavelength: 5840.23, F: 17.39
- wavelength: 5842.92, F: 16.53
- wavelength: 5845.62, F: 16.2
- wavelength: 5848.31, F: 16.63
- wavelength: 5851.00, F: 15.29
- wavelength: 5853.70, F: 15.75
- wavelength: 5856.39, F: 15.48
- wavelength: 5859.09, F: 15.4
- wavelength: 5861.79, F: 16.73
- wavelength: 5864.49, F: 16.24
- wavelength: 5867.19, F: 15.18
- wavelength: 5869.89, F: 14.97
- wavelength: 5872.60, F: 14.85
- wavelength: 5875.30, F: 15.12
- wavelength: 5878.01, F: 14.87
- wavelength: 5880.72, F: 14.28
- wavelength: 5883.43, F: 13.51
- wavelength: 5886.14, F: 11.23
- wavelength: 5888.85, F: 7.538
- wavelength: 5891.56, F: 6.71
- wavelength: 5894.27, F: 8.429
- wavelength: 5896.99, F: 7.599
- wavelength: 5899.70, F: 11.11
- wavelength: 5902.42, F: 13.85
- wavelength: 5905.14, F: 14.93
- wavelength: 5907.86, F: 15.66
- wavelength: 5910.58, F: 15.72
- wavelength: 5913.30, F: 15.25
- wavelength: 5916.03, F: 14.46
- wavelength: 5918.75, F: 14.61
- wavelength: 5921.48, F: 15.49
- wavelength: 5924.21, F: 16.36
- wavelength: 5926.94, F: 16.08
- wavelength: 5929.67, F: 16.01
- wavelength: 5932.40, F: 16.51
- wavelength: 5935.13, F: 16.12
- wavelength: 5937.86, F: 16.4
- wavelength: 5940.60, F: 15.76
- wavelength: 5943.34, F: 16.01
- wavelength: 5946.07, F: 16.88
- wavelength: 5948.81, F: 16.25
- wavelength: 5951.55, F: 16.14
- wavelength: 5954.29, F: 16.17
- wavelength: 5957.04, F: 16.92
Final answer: 0.21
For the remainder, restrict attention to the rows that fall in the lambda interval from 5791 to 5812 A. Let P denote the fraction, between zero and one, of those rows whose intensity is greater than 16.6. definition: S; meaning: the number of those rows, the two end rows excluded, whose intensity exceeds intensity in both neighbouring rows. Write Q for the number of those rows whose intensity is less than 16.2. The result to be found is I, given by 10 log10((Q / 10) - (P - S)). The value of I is 0.5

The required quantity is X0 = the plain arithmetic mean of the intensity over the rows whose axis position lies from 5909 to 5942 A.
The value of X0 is 15.7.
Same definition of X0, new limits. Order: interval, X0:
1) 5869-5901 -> 11.7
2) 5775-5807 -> 17.0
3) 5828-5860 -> 16.5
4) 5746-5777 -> 16.8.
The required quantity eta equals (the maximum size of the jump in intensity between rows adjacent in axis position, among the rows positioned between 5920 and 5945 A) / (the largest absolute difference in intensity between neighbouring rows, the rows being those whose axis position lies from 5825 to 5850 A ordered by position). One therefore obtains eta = 1.0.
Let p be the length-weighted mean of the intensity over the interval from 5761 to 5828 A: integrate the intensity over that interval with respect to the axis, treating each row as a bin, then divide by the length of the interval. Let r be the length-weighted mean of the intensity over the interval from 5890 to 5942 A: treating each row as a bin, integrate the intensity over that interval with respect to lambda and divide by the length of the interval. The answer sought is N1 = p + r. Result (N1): 31.0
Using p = 17.0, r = 14.0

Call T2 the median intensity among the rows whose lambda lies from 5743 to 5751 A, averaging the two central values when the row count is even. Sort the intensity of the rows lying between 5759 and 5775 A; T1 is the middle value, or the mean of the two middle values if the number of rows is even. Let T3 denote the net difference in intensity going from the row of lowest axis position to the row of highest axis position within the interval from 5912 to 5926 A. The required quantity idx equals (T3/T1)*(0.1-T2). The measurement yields -1.1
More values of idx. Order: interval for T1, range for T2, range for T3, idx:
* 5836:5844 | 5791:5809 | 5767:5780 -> 0.1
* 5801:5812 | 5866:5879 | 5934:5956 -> 0.0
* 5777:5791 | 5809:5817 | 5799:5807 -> -2.2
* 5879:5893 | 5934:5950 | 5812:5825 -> -2.6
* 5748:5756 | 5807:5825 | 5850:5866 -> -0.9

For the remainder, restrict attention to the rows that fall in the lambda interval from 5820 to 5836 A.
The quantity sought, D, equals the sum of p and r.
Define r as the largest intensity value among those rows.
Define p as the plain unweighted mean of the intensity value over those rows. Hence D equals 35.2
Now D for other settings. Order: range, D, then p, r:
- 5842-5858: 32.6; 16.0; 16.63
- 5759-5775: 33.8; 16.8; 17.09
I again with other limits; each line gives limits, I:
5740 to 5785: 6.4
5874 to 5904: 3.2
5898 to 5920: 2.6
